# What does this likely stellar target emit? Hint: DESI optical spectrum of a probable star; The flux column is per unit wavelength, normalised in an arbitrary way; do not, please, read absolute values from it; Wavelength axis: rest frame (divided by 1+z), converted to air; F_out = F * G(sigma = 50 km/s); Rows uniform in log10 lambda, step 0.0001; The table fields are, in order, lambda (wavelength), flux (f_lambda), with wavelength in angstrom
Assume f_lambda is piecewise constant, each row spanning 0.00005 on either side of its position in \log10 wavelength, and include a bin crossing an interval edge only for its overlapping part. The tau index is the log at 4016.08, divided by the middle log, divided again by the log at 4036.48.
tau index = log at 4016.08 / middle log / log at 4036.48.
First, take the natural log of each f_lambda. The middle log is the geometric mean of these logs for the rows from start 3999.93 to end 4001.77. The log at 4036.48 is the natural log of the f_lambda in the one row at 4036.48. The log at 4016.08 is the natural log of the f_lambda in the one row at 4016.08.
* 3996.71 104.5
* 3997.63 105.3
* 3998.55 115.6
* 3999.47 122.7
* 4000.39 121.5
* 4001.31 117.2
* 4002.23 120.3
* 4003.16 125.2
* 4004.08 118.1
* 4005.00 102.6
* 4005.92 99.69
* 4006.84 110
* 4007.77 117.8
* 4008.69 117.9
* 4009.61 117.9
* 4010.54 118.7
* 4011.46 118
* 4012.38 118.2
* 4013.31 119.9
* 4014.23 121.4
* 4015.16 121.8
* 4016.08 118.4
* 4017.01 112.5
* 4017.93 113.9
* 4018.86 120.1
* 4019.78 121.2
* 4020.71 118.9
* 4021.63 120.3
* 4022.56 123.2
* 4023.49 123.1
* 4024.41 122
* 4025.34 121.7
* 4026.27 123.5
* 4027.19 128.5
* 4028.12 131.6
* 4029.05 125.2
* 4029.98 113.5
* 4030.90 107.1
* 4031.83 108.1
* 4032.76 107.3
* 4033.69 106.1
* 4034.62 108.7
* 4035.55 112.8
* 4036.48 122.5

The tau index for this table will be 0.208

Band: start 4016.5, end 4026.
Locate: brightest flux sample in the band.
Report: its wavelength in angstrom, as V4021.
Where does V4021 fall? 4022.56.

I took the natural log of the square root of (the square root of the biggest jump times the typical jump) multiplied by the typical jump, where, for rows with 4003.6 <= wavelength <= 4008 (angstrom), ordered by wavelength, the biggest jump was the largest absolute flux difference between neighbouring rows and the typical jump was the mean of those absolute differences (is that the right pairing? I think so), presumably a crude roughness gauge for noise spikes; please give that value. 2.3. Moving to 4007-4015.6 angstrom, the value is -0.2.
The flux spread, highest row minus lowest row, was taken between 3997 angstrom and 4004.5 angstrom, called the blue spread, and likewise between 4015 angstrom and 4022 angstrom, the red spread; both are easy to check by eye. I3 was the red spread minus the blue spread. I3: -11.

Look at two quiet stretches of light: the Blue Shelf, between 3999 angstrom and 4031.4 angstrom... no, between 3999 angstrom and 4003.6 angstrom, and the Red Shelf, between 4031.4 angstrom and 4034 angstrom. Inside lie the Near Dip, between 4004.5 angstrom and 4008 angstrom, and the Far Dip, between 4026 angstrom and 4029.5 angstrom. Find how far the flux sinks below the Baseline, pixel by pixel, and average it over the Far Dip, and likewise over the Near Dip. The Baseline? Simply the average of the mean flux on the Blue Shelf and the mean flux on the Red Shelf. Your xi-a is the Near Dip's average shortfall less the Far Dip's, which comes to 20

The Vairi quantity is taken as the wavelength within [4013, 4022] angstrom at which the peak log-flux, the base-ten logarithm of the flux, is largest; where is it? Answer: 4015.16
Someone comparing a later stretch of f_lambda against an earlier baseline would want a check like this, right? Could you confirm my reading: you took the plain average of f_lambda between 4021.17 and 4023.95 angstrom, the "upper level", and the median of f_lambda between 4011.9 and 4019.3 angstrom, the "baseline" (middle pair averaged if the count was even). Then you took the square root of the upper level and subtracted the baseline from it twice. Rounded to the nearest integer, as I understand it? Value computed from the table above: -227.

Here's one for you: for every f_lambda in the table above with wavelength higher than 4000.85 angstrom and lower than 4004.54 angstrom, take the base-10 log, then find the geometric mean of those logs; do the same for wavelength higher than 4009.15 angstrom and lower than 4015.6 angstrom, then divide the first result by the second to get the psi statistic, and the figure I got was 1.001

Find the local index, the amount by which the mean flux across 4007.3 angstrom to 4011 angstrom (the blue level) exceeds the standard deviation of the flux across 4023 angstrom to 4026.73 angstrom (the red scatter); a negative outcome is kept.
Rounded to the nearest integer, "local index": 117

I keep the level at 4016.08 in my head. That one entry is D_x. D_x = 118.4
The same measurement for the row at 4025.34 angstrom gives 121.7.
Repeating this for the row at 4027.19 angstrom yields 128.5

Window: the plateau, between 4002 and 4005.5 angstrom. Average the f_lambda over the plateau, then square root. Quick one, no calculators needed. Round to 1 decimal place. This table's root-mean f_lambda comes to 10.8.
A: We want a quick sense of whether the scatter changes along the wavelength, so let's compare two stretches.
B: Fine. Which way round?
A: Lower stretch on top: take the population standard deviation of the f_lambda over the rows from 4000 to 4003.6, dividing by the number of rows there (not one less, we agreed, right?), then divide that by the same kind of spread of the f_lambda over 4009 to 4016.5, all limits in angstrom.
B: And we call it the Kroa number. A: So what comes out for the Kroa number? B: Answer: 2.0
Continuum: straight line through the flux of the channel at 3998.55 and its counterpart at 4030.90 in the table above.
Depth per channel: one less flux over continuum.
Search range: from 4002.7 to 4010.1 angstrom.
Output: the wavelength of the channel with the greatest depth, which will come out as 4005.92 angstrom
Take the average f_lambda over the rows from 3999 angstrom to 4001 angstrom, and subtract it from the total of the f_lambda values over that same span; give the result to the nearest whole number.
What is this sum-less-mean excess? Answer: 122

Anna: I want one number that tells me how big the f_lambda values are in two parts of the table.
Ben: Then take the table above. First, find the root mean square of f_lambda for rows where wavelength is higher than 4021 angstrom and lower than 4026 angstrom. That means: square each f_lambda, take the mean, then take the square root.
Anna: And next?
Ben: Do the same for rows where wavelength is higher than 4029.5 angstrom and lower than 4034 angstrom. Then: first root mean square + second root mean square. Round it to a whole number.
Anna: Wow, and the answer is 231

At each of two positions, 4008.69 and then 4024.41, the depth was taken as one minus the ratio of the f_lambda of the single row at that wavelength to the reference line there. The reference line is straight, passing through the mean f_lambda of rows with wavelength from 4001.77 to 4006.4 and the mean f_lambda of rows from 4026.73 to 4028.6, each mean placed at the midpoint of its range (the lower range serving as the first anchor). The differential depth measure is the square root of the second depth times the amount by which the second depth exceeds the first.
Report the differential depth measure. 0.05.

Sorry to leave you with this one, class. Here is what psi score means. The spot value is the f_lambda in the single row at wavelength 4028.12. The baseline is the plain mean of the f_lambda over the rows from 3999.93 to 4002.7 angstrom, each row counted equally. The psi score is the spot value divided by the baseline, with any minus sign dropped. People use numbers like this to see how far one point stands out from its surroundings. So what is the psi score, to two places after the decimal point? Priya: 1.10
